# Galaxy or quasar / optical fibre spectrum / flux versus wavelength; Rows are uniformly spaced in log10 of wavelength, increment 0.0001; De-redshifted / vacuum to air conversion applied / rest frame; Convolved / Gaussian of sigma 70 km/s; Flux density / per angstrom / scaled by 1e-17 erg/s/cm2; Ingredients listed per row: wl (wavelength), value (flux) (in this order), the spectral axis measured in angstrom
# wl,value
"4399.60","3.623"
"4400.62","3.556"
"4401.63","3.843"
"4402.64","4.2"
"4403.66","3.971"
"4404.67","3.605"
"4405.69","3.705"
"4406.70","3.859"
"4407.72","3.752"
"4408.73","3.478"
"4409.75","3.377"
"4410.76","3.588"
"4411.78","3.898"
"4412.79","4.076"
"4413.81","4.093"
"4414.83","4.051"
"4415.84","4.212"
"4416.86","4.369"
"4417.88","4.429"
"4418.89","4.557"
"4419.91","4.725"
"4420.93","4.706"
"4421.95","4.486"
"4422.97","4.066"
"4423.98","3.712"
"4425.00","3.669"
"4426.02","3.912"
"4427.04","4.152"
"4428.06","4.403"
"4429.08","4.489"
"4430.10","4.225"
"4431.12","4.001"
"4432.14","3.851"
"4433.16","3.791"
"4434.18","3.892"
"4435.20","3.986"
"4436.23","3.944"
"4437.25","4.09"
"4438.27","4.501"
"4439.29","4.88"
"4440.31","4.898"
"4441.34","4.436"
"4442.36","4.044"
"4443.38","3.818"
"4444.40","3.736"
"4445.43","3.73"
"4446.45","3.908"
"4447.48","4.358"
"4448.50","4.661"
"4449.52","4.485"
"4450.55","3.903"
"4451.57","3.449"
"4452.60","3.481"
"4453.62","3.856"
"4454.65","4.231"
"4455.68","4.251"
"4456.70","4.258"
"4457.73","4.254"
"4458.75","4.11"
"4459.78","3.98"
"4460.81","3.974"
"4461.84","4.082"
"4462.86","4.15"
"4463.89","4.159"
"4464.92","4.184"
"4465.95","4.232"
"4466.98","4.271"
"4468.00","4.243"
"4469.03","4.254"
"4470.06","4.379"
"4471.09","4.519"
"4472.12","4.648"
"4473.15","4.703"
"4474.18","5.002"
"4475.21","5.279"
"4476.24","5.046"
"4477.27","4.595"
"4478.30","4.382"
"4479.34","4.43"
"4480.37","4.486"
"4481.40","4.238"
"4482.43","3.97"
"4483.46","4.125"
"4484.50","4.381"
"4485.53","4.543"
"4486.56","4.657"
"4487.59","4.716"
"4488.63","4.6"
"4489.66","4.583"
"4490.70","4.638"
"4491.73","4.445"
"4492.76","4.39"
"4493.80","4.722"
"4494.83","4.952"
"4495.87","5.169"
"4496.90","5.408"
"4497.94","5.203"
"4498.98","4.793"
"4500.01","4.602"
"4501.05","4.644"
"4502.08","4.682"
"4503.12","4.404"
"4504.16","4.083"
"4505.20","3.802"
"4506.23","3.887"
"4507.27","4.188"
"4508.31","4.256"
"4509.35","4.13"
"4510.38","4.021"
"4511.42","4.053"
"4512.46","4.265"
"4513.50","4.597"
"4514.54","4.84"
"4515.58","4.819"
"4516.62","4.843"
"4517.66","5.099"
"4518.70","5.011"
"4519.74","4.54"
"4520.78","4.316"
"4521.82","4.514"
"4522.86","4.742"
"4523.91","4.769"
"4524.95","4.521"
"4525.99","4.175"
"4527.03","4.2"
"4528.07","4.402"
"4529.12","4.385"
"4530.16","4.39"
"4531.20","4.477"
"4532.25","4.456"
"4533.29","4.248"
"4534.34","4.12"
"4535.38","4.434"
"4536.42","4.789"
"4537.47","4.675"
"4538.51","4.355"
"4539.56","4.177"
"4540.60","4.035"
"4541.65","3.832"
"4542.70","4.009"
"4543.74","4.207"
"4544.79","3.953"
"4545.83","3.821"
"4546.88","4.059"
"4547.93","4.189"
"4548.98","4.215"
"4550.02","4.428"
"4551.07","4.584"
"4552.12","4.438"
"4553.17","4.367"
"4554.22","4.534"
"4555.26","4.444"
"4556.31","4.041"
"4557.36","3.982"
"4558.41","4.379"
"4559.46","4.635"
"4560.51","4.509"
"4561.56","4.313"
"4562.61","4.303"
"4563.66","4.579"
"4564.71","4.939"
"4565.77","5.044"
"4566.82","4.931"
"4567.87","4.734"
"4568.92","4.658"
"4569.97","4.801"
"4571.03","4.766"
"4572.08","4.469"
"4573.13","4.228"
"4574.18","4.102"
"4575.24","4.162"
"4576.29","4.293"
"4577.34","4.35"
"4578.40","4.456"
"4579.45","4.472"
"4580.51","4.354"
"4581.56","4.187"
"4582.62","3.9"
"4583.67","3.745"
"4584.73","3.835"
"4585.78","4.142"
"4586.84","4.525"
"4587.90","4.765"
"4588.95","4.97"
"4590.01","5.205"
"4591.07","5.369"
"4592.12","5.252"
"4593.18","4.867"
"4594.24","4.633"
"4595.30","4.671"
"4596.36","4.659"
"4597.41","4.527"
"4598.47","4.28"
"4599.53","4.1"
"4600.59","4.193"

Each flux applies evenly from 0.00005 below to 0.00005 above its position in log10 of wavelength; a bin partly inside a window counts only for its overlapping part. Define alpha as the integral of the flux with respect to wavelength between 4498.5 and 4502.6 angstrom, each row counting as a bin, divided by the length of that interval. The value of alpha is 4.7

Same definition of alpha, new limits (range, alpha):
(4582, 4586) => 3.9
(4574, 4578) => 4.2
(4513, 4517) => 4.8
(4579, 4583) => 4.2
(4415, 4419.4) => 4.4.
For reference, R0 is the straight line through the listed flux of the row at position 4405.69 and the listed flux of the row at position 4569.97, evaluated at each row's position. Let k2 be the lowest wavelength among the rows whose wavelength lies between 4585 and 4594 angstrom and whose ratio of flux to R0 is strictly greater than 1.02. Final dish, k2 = 4590.01 angstrom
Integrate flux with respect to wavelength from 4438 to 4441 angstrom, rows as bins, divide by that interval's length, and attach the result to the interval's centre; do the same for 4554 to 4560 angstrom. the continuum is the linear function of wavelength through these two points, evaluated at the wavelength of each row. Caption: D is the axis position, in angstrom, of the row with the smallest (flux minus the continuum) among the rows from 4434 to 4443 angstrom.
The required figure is 4434.18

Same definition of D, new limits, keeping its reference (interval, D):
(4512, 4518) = 4512.46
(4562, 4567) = 4562.61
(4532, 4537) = 4534.34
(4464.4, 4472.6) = 4464.92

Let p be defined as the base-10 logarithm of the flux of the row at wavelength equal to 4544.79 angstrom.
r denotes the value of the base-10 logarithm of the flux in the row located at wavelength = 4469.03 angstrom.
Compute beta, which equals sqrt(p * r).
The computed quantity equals 0.61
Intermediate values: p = 0.597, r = 0.63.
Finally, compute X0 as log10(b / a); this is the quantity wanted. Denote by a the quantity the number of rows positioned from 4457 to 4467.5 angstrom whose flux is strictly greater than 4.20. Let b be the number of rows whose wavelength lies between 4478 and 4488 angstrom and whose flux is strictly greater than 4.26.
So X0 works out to 0.4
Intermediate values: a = 3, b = 7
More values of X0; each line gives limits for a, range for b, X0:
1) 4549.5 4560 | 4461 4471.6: -0.4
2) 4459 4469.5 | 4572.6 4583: 0.1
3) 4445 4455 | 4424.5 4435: -0.3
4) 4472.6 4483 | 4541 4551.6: -0.7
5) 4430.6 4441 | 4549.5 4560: 0.4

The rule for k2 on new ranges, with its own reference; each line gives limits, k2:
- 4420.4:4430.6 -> 4420.93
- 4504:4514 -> 4513.50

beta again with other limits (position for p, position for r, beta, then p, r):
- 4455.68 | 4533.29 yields 0.63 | 0.628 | 0.63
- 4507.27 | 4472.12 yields 0.64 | 0.622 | 0.67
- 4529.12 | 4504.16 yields 0.63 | 0.642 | 0.61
